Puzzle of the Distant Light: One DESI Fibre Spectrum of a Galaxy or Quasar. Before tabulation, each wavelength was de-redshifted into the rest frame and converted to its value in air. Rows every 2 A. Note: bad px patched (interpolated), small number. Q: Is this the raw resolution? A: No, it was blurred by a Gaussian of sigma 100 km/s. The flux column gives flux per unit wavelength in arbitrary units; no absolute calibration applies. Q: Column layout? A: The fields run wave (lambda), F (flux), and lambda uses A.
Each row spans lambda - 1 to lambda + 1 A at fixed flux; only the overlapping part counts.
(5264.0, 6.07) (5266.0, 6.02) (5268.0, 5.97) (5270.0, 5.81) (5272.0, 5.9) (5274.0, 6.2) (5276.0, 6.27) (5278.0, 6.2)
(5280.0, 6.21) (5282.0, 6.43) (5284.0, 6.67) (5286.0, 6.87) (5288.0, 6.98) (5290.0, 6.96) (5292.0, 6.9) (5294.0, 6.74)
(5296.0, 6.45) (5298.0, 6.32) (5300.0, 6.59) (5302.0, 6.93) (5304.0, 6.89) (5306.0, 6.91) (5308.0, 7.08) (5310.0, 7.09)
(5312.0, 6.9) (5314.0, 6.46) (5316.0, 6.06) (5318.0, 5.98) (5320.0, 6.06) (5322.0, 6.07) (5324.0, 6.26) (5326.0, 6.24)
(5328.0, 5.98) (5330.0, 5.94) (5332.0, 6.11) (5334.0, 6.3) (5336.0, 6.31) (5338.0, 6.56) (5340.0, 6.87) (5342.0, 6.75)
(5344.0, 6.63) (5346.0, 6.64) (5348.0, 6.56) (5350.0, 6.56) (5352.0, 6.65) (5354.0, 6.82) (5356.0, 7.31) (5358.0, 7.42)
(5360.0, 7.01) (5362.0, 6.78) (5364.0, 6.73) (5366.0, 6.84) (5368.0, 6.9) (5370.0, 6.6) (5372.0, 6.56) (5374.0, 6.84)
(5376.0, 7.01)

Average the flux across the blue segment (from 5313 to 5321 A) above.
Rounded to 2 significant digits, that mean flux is 6.1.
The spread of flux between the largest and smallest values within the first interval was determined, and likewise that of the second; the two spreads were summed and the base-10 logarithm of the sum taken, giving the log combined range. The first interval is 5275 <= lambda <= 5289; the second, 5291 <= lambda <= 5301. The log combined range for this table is 0.134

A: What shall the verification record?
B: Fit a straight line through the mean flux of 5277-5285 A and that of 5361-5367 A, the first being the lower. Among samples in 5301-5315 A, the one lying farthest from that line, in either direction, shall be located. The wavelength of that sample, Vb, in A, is 5310.0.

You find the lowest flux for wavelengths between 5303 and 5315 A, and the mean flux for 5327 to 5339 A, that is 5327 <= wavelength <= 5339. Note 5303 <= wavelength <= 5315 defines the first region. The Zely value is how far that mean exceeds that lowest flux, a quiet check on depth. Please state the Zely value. -0.3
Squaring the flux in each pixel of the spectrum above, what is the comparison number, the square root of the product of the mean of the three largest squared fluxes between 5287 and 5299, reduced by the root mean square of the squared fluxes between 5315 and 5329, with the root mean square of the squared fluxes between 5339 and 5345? 22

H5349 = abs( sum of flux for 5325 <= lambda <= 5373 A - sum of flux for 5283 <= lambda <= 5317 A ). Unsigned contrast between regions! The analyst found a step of 44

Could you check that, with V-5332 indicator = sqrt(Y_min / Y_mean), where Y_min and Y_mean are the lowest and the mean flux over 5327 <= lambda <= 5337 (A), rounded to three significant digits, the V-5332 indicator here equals 0.985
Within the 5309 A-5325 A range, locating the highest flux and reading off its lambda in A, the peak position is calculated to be 5310.0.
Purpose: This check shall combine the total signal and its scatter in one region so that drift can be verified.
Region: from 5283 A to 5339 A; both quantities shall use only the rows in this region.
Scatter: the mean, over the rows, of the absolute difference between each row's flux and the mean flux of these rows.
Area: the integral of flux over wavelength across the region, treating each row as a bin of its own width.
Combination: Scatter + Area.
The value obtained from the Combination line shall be 366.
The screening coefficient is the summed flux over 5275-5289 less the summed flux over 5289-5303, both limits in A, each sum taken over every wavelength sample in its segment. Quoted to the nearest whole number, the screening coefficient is -1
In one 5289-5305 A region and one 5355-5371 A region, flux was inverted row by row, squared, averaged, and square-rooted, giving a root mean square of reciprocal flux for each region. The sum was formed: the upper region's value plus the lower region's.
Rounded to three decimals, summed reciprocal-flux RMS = 0.293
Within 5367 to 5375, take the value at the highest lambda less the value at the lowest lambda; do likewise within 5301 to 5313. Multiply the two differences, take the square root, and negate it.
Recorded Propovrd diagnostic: -0.04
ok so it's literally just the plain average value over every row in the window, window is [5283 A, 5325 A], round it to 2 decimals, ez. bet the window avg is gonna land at 6.63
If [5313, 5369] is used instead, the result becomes 6.53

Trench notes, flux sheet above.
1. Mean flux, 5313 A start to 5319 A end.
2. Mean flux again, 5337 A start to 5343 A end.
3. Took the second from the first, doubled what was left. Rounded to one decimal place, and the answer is -1.1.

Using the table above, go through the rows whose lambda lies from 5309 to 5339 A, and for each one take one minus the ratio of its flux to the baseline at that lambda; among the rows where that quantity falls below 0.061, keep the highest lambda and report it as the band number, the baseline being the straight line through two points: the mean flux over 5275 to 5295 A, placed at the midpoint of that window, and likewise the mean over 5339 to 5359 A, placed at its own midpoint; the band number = 5338.0 A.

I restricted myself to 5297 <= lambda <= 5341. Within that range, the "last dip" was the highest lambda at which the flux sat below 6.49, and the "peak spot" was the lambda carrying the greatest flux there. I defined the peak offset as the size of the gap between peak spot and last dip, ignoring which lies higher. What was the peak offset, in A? 26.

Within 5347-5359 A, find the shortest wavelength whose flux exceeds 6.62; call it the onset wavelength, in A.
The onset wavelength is 5352.0 A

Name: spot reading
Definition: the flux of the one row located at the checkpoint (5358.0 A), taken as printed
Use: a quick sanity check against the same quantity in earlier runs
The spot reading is 7.42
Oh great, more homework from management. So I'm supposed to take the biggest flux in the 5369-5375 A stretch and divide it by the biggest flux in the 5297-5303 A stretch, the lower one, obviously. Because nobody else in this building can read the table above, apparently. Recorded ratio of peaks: 0.99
